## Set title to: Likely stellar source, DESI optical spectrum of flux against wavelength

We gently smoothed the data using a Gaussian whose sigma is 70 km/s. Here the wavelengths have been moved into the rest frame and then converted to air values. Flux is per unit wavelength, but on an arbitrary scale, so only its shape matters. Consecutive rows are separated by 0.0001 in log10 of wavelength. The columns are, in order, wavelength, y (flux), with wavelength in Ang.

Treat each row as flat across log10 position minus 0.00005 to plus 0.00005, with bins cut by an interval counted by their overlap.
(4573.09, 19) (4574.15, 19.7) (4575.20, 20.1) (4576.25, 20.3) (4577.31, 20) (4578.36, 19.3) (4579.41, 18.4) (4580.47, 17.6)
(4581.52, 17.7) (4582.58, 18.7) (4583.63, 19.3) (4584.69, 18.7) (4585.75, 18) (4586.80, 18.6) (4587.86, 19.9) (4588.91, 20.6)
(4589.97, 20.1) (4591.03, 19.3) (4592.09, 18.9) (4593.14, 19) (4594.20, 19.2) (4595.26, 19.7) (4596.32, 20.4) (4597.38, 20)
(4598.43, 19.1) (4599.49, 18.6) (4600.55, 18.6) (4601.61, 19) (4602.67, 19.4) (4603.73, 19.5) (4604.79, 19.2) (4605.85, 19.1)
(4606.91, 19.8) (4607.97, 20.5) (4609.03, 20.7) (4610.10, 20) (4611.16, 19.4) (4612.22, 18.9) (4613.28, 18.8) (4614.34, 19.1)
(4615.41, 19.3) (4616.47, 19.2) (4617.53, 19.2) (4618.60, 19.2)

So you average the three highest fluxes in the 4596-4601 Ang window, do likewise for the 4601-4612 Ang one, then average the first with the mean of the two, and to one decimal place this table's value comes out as 20.0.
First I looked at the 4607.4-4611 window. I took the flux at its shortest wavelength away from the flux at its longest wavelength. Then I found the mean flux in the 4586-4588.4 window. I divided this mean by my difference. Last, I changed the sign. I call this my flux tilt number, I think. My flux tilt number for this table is 38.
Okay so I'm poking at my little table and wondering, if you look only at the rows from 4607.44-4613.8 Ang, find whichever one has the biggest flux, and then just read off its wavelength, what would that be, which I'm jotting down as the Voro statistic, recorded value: 4609.03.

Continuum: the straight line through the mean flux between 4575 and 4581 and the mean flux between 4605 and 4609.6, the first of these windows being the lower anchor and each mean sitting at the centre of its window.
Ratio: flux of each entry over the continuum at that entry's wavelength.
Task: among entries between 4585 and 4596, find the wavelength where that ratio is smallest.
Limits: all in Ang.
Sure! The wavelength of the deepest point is 4585.75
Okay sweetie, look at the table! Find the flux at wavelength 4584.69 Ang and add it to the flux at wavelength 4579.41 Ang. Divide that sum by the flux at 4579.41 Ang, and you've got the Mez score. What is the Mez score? 2.02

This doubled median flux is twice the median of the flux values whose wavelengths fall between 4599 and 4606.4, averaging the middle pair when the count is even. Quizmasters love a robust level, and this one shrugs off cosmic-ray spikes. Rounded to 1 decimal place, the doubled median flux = 38.2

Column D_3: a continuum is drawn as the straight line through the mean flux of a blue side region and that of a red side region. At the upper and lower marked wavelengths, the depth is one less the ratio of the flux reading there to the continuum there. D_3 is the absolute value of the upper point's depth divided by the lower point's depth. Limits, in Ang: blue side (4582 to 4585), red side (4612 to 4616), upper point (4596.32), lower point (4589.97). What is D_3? 1.2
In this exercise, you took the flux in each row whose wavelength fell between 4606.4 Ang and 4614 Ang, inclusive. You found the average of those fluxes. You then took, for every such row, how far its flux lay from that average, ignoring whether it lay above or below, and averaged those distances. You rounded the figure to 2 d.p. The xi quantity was 0.60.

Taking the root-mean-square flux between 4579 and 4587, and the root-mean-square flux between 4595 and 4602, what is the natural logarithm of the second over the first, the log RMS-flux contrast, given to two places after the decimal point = 0.05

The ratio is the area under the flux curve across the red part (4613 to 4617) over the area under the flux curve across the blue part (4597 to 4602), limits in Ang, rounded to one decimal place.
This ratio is 0.8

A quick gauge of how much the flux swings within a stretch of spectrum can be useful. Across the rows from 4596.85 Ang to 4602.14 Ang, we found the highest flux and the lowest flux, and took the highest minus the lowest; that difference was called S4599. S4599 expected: 1.40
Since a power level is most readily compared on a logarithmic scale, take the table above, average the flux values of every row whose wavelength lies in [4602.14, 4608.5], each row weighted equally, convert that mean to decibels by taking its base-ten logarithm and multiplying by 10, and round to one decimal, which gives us 12.9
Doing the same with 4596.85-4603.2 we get 12.8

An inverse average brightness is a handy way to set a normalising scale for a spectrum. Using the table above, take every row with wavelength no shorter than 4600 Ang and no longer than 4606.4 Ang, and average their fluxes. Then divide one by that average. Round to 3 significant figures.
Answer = 0.0523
